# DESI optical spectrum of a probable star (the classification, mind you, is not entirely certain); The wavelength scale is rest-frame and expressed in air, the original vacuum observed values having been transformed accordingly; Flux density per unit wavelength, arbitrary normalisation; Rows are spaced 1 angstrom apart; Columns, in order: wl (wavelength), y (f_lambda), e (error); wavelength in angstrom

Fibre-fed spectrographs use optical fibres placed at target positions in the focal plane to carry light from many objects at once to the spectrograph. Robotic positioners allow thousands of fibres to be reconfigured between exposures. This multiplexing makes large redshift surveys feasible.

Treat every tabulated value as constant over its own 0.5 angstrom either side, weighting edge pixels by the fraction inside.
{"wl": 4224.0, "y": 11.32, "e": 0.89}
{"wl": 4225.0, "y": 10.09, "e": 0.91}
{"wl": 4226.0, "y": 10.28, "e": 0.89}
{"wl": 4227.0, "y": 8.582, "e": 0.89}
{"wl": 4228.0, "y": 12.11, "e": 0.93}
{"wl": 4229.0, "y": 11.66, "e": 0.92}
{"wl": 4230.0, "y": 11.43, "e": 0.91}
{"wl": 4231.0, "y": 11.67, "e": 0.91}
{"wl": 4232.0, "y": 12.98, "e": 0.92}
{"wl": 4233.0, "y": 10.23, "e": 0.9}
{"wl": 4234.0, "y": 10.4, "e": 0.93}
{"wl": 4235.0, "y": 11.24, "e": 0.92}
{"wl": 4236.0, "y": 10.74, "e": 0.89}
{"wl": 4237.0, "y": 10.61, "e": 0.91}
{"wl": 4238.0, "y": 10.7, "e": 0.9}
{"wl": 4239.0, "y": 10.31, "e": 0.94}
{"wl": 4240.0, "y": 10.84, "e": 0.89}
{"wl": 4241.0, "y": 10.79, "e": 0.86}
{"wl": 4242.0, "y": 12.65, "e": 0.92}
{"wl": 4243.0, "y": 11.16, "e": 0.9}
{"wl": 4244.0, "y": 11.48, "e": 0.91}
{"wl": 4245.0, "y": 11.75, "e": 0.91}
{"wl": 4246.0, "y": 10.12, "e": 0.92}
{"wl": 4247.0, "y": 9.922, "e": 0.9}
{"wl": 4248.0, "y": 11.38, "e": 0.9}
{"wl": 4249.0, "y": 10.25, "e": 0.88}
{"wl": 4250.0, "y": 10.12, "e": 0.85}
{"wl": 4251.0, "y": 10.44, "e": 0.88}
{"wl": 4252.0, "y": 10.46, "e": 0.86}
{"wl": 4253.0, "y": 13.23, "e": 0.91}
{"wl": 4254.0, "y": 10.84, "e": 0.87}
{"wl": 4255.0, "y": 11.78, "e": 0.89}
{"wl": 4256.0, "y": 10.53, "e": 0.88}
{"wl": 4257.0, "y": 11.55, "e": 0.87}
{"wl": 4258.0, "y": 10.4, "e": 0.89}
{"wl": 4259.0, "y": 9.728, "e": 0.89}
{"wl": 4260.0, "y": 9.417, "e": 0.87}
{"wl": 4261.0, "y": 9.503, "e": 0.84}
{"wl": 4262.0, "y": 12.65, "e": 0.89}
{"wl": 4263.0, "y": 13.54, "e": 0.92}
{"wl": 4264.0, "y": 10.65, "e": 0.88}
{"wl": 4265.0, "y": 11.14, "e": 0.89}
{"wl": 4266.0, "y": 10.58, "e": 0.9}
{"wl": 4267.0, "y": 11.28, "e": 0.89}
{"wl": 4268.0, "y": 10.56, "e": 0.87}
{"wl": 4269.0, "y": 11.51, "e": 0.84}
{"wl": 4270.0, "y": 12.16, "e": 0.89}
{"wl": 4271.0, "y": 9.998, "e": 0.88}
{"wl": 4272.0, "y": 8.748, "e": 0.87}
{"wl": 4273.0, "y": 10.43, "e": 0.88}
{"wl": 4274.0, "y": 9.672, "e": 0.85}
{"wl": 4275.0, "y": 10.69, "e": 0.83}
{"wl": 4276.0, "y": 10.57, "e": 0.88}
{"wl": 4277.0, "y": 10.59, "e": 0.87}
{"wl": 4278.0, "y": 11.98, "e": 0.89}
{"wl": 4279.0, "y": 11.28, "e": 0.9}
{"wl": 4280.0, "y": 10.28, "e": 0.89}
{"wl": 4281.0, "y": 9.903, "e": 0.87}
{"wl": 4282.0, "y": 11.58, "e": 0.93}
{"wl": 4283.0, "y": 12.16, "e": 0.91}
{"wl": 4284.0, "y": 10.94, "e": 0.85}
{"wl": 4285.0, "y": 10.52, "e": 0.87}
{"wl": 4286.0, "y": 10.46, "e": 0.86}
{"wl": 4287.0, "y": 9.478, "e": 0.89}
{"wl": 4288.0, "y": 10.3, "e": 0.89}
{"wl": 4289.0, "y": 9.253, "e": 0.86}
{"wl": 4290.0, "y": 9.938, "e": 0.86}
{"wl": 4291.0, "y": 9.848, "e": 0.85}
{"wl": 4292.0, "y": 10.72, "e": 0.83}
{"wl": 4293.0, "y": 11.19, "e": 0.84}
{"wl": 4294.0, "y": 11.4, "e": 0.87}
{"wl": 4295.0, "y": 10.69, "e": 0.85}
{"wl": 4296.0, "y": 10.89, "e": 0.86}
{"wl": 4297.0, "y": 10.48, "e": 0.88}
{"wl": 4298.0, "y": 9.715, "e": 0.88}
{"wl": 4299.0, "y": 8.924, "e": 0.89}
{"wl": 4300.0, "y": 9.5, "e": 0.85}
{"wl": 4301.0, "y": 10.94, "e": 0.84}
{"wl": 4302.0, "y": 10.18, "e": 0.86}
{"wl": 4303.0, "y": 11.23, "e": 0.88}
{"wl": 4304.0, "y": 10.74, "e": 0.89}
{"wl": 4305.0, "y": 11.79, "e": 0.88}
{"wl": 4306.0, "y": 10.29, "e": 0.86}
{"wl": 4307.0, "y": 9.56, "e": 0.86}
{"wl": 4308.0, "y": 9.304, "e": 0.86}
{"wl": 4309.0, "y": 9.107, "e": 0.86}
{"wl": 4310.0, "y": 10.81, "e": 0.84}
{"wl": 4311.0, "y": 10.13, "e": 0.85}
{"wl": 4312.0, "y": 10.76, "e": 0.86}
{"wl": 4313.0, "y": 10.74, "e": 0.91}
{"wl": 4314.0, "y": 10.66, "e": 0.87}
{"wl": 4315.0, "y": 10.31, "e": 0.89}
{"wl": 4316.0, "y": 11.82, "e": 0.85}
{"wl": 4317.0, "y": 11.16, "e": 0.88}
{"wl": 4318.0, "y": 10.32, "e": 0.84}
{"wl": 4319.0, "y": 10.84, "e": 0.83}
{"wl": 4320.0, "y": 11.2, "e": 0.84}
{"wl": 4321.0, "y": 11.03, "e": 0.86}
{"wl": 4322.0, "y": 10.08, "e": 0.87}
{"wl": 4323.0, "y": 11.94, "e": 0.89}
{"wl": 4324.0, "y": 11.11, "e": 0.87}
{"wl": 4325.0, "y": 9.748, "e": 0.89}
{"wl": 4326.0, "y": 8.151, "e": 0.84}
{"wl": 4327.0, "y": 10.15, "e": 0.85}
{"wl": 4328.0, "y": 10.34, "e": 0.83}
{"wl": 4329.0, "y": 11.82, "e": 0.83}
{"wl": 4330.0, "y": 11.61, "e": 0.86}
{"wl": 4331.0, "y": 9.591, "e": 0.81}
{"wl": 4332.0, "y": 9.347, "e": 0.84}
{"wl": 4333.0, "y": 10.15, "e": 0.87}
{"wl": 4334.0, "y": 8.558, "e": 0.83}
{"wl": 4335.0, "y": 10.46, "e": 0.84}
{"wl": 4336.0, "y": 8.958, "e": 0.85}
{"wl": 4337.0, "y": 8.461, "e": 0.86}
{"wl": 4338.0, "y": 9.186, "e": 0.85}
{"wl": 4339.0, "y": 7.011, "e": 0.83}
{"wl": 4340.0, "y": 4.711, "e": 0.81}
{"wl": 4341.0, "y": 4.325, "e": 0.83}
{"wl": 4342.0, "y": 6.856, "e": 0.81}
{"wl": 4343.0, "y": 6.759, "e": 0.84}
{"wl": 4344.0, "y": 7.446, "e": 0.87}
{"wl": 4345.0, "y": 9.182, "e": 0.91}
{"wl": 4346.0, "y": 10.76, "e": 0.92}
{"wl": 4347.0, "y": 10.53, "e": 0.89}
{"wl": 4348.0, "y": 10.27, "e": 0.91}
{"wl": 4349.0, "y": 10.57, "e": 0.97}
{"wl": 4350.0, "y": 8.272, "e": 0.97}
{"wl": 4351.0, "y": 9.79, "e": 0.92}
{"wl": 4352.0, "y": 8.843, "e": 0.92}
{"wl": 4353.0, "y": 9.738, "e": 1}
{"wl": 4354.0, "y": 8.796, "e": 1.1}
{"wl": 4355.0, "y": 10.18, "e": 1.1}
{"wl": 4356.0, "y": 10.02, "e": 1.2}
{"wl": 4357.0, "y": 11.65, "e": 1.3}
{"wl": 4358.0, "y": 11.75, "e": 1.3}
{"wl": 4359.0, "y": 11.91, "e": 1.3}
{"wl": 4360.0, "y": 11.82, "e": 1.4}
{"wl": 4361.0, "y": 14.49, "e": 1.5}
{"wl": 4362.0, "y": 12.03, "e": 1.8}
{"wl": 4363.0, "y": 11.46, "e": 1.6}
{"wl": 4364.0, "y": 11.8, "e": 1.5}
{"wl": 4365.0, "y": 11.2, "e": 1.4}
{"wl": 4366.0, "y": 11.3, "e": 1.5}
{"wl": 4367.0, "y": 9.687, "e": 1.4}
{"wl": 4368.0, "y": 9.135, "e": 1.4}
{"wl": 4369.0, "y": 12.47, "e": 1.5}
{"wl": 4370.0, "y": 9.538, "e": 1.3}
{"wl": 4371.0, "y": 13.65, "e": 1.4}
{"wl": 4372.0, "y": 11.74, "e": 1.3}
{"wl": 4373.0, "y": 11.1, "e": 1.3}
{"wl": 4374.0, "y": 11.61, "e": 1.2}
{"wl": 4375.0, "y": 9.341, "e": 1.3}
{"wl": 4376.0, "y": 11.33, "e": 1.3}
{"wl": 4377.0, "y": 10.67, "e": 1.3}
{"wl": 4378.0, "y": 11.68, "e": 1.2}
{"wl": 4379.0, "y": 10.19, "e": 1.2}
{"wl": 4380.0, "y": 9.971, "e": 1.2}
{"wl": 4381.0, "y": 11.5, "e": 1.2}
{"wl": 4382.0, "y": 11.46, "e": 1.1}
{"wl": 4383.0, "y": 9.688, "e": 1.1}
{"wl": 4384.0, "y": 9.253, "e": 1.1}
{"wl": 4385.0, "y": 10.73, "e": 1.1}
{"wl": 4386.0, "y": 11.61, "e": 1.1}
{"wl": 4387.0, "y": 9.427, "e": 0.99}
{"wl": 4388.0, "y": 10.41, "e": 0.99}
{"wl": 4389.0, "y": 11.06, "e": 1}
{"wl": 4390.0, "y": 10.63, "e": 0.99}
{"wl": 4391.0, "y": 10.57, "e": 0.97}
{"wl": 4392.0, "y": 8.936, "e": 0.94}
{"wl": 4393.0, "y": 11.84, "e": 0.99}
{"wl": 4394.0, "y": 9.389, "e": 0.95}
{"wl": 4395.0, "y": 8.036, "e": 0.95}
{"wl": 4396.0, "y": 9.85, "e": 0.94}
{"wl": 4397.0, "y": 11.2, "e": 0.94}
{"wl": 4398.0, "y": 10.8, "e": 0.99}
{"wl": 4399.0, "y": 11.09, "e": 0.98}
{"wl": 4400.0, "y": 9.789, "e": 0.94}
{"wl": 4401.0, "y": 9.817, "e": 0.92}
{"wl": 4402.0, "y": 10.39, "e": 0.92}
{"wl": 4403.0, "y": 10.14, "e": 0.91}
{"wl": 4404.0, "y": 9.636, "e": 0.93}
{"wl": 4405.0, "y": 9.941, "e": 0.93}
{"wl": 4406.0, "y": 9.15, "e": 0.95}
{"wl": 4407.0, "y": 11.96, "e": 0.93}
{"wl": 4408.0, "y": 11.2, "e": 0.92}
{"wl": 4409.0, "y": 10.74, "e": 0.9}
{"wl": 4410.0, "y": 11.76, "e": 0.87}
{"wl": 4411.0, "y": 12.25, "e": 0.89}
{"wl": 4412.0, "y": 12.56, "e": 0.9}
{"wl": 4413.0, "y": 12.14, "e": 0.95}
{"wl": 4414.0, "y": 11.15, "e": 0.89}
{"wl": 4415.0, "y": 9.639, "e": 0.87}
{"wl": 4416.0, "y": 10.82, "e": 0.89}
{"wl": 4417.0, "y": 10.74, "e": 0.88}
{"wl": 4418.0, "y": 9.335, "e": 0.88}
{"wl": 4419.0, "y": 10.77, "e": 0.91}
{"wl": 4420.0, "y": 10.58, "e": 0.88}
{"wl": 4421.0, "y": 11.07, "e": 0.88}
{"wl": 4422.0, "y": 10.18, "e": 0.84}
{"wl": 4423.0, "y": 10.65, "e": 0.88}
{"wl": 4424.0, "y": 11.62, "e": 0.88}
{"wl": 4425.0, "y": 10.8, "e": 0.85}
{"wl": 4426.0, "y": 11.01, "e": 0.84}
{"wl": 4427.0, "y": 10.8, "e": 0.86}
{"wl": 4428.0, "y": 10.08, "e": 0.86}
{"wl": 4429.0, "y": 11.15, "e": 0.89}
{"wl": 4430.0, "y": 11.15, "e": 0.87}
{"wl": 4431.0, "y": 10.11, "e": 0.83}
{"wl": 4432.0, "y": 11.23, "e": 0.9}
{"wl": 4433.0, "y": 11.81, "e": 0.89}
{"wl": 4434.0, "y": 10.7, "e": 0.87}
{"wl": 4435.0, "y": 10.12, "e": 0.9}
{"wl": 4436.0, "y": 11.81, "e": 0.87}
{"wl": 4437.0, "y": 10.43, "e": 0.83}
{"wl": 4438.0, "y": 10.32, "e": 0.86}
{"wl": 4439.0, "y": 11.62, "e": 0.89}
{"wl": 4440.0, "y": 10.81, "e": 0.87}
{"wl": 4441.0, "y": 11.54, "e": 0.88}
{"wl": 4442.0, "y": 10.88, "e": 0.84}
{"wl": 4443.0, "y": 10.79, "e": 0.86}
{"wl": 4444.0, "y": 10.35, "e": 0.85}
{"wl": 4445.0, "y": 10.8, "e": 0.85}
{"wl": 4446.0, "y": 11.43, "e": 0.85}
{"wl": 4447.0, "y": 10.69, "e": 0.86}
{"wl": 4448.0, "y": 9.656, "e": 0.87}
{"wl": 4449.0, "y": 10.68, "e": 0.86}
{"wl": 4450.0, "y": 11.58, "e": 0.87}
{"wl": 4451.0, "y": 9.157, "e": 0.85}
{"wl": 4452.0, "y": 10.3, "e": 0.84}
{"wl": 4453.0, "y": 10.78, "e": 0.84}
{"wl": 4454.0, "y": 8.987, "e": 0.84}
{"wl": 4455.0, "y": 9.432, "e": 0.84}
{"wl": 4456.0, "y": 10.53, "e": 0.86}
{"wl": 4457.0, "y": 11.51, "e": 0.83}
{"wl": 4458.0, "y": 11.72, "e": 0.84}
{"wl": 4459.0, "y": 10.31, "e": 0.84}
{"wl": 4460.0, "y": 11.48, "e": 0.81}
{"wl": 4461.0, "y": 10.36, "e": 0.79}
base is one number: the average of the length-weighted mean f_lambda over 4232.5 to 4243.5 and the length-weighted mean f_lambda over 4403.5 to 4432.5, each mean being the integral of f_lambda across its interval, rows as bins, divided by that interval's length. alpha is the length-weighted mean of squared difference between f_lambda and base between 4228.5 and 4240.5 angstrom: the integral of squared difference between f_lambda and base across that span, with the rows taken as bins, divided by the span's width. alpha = 0.61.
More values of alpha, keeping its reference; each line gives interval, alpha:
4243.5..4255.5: 0.88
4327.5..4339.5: 3.21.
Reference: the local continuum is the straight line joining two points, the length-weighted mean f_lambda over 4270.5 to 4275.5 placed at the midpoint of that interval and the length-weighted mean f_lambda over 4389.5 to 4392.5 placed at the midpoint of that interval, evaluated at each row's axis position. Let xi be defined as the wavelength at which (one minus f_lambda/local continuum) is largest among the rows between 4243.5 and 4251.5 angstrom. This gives 4247.0 angstrom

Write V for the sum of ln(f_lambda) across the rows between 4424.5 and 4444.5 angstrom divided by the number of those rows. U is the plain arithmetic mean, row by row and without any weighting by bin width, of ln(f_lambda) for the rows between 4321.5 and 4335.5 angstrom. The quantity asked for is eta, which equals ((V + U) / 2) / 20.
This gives 0.118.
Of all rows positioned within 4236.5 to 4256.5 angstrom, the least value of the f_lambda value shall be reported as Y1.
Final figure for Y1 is 9.922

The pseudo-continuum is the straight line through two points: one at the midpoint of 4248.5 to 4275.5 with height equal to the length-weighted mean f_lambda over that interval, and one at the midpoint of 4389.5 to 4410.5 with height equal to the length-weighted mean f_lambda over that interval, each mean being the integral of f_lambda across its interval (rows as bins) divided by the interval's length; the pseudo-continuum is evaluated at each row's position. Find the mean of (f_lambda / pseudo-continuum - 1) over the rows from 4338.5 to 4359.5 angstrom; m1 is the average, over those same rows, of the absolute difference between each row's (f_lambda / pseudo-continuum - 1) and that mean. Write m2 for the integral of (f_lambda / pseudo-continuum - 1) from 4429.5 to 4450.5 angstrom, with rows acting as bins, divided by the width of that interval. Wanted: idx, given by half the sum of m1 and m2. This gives 0.12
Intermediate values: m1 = 0.165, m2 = 0.068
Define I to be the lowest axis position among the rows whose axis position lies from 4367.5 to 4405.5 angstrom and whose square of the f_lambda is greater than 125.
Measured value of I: 4369.0 angstrom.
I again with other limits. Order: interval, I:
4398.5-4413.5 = 4407.0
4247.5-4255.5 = 4248.0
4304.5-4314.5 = 4305.0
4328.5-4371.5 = 4329.0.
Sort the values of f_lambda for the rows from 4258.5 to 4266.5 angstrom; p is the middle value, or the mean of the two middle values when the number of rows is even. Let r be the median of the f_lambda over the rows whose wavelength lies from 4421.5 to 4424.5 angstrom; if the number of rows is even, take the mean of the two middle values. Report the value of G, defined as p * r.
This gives 113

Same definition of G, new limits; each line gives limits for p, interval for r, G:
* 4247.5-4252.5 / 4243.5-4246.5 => 120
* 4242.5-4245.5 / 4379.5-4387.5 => 119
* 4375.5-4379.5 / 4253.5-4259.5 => 118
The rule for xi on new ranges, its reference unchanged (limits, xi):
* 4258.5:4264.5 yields 4260.0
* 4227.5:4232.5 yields 4230.0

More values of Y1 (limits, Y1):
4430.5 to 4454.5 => 8.987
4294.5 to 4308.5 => 8.924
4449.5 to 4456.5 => 8.987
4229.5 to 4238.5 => 10.23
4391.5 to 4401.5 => 8.036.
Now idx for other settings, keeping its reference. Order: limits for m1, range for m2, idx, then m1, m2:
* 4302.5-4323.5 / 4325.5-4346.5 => -0.06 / 0.055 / -0.170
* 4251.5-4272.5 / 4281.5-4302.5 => 0.03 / 0.090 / -0.025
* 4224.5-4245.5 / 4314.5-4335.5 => 0.03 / 0.068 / -0.012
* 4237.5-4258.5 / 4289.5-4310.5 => 0.02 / 0.062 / -0.031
